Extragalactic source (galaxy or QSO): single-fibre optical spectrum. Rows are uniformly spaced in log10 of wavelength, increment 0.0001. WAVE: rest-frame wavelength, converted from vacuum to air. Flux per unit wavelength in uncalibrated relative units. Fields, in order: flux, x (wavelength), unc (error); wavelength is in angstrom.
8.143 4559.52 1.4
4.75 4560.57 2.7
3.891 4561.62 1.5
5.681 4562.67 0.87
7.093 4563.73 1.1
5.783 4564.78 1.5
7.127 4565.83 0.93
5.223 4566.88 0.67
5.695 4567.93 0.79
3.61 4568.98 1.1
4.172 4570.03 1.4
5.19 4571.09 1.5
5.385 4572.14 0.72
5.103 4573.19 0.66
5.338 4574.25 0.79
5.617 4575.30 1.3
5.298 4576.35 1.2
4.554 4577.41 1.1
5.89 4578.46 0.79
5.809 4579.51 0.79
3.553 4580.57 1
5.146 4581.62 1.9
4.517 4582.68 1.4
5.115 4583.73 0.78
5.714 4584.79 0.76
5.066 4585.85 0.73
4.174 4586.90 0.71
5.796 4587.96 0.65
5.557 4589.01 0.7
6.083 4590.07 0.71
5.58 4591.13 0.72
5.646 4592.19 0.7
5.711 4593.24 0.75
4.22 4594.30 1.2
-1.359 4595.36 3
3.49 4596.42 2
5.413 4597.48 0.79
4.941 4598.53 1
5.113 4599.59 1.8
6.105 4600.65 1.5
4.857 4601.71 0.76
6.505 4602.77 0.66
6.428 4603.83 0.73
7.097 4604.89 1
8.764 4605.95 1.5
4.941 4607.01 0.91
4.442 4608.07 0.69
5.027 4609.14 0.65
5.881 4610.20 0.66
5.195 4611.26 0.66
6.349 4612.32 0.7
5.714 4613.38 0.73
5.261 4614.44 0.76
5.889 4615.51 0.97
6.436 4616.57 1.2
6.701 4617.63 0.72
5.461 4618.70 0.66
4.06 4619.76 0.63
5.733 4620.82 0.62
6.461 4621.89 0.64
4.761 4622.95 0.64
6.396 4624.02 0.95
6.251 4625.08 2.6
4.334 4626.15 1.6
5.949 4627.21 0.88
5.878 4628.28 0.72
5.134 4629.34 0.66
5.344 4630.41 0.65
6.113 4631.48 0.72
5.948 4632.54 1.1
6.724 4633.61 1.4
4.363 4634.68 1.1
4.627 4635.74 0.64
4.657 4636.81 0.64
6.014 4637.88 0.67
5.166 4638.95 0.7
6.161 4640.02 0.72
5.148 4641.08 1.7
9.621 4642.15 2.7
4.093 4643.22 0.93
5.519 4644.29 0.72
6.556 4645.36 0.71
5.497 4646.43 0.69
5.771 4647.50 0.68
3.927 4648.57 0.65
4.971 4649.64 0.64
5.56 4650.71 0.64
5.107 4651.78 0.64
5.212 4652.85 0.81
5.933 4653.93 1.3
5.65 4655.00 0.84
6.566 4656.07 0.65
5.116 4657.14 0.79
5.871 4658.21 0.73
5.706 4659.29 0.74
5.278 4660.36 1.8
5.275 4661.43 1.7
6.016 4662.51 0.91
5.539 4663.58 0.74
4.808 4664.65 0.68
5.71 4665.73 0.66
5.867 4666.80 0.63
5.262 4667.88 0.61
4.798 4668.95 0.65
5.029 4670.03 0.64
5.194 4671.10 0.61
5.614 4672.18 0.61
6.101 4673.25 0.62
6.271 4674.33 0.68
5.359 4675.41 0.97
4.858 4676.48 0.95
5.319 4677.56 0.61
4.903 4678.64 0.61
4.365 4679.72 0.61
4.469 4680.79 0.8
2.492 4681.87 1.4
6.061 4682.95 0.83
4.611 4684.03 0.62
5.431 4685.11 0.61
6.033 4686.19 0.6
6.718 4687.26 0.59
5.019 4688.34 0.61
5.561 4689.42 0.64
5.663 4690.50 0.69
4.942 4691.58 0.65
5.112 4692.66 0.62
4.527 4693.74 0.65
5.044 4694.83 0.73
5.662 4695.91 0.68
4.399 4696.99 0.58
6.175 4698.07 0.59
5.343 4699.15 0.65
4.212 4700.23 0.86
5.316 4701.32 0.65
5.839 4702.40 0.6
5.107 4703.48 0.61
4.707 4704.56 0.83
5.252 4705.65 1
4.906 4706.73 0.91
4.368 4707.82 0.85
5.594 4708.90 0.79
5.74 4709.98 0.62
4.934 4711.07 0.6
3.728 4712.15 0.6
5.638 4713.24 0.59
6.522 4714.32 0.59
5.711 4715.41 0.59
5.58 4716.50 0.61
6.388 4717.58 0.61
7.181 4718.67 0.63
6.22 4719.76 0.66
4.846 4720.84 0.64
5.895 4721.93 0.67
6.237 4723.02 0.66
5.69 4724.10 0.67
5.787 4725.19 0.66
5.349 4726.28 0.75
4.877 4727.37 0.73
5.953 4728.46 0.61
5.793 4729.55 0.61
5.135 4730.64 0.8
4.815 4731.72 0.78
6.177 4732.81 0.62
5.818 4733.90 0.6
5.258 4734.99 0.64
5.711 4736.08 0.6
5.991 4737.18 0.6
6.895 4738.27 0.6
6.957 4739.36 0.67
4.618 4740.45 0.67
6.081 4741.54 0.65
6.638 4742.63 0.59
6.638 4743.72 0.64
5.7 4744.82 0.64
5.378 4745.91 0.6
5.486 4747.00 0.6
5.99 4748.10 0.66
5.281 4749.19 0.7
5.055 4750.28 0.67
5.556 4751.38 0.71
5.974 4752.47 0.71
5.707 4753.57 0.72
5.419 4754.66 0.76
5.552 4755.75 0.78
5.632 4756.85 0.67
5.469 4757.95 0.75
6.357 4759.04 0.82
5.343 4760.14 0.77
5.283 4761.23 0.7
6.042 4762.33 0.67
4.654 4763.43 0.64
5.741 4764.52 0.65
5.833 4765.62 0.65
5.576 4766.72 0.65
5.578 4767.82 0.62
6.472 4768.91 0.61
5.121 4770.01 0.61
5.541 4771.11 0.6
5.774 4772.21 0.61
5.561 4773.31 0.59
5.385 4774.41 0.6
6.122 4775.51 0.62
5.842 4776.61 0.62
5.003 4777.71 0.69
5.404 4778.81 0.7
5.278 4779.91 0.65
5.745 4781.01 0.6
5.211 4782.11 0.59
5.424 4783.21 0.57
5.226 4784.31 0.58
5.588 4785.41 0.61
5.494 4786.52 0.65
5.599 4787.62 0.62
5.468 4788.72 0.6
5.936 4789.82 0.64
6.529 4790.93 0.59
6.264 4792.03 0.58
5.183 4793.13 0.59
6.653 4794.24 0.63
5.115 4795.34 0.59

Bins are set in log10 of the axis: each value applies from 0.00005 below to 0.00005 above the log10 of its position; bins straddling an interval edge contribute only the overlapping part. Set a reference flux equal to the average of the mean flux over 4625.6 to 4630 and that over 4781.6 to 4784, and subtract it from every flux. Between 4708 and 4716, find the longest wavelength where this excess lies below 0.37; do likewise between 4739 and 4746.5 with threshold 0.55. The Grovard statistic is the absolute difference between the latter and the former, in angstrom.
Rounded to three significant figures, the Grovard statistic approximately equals 32.7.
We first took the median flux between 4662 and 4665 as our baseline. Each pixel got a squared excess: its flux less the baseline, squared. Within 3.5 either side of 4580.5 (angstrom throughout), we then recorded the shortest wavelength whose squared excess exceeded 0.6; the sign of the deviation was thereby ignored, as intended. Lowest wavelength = 4577.41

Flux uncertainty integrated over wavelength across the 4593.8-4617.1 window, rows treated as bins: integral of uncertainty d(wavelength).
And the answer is 25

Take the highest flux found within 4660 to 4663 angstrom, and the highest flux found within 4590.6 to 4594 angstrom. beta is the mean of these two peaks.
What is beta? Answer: 5.9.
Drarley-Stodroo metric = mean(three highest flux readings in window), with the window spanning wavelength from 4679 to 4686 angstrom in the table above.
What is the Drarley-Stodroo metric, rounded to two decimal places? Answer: 5.37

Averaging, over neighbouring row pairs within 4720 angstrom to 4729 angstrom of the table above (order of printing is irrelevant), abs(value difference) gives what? 0.574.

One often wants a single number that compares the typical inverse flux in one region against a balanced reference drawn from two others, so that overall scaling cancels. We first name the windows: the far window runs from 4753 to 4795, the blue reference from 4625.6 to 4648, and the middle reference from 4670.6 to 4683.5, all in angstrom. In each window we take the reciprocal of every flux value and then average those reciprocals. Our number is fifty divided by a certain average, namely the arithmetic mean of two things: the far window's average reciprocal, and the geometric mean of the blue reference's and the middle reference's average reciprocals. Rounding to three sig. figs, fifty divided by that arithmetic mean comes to 268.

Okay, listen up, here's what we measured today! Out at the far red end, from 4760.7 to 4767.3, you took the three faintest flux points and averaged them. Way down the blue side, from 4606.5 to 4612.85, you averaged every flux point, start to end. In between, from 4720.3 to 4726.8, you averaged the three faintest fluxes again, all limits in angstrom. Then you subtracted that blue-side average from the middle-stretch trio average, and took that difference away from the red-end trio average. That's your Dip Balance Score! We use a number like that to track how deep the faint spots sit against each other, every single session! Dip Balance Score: 5.2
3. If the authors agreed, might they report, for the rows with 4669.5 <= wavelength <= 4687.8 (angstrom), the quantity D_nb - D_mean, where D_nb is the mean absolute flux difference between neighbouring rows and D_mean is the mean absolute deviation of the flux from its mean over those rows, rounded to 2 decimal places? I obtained 0.14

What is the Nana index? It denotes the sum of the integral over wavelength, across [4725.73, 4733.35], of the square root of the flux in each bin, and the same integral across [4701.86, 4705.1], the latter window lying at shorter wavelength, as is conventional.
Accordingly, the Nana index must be 25.2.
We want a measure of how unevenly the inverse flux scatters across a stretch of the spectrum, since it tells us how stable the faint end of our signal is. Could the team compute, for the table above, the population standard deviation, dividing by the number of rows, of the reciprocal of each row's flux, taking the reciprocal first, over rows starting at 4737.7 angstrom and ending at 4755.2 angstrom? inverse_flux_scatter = 0.019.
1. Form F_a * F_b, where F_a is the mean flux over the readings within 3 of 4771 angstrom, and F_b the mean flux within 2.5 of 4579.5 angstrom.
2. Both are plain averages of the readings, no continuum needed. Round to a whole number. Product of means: 28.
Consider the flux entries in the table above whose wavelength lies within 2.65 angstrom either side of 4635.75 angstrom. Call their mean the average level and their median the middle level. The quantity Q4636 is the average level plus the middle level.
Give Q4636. 9.9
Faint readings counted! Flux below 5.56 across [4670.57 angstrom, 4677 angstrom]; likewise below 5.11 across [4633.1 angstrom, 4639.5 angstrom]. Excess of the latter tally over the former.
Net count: 0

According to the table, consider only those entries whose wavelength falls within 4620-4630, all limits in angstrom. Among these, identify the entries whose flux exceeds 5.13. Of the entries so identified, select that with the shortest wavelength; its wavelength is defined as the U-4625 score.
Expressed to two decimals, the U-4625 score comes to 4620.82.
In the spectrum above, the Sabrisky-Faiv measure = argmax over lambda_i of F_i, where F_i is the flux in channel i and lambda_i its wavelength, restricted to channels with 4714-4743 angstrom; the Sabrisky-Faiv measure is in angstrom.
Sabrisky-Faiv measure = 4718.67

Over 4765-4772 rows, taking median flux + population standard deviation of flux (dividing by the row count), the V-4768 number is 6.0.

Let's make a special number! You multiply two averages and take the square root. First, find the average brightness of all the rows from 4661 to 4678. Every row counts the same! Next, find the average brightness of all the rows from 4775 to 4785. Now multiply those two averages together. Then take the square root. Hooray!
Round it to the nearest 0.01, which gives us 5.46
